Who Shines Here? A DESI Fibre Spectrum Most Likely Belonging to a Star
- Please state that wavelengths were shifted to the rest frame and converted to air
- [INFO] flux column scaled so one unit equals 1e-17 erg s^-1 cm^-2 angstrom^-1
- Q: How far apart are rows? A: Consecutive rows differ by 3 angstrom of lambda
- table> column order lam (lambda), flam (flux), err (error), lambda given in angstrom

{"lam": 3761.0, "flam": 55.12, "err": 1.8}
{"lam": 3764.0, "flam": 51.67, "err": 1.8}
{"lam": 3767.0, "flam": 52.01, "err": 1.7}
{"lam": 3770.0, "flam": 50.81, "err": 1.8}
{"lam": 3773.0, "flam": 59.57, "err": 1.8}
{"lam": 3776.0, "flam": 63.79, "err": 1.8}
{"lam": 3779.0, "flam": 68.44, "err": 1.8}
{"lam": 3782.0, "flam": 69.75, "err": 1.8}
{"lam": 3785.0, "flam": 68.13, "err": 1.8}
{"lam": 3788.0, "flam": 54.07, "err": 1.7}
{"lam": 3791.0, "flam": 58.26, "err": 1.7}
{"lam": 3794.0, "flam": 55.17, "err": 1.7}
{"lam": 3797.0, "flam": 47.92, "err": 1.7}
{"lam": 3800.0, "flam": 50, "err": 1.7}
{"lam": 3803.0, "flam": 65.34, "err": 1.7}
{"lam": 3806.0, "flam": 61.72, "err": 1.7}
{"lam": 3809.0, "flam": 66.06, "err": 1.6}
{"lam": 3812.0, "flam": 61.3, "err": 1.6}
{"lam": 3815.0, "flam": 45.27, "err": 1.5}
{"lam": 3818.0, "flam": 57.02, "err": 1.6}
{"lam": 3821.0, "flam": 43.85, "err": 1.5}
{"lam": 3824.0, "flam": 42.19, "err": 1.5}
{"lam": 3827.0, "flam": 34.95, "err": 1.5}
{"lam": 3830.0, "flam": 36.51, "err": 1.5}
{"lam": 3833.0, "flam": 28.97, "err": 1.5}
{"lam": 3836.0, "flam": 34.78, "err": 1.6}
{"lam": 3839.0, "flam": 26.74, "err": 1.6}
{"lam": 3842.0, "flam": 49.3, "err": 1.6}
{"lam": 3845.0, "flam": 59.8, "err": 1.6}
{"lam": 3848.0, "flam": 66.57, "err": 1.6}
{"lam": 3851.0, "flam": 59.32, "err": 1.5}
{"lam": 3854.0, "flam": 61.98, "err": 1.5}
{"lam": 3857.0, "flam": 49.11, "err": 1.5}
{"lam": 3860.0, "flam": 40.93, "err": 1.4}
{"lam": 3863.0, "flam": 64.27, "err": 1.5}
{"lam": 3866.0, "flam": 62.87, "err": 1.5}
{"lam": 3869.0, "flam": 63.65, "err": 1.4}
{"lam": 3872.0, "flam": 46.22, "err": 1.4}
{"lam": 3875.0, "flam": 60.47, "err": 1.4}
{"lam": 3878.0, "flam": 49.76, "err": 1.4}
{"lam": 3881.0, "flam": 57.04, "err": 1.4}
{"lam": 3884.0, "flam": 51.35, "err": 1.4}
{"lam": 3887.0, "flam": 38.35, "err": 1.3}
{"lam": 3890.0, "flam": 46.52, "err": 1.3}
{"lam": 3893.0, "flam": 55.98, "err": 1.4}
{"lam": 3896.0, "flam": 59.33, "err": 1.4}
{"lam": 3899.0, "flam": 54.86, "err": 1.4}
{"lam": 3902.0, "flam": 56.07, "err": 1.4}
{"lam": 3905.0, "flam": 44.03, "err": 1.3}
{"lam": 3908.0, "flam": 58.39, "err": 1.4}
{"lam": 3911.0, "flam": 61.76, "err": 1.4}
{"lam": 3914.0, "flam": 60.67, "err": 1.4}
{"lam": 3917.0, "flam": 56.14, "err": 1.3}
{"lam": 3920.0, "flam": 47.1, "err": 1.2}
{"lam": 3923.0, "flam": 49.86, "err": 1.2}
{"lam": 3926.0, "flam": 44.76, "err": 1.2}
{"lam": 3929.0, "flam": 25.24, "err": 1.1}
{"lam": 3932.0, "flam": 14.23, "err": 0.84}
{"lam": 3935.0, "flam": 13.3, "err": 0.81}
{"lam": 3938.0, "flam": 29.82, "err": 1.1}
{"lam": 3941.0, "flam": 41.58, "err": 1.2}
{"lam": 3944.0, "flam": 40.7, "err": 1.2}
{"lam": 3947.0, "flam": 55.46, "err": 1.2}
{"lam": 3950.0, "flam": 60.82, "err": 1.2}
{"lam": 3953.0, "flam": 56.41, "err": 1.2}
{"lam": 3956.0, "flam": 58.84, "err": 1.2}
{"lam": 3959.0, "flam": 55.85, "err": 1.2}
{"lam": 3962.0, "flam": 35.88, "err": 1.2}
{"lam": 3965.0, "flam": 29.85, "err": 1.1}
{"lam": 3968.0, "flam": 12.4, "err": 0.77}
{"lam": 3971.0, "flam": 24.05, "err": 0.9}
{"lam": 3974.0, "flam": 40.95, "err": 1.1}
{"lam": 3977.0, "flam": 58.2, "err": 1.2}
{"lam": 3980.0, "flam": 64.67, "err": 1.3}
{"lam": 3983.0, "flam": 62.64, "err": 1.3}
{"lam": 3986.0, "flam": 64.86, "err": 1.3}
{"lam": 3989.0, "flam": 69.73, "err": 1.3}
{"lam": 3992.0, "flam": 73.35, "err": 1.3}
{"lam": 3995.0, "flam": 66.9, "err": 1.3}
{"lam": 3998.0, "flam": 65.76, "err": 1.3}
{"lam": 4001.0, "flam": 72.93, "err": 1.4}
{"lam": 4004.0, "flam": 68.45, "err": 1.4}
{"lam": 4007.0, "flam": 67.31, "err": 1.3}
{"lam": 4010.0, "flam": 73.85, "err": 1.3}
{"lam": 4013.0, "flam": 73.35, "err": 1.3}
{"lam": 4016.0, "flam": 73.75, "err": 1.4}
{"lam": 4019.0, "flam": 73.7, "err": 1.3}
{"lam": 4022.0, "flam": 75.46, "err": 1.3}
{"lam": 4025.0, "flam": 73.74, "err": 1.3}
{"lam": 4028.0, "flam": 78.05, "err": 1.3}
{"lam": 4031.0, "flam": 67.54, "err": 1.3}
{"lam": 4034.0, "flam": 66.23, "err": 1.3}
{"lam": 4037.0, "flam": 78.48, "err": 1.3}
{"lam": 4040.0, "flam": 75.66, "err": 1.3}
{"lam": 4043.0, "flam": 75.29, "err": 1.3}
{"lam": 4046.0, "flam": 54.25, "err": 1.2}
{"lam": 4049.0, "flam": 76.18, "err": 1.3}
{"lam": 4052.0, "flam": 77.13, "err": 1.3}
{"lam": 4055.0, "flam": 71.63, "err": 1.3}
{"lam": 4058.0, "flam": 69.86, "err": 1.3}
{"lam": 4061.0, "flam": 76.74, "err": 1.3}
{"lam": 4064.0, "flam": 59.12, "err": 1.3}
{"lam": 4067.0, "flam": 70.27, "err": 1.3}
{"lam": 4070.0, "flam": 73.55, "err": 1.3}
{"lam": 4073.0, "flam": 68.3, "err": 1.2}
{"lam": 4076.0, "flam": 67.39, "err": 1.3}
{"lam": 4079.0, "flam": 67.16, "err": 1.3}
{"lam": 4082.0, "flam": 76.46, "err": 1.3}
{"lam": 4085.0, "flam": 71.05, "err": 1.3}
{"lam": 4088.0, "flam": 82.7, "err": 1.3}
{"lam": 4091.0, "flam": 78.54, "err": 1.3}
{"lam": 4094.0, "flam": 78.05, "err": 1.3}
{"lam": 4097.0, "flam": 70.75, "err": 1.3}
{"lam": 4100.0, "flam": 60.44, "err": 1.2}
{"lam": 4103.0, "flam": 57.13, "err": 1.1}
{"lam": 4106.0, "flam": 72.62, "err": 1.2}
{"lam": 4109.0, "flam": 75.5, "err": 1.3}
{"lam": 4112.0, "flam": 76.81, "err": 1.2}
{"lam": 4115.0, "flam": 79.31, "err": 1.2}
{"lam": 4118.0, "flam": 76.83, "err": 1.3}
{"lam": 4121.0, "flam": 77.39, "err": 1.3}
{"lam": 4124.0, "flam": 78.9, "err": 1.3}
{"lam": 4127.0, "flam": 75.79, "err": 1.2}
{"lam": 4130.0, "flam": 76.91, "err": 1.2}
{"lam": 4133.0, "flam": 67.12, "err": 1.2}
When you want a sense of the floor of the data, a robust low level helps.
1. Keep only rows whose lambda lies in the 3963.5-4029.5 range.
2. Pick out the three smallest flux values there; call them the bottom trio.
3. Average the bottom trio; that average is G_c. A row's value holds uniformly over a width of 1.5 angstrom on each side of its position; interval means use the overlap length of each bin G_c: 22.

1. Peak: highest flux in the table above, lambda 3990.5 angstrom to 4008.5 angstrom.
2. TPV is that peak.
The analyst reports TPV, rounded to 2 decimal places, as 73.35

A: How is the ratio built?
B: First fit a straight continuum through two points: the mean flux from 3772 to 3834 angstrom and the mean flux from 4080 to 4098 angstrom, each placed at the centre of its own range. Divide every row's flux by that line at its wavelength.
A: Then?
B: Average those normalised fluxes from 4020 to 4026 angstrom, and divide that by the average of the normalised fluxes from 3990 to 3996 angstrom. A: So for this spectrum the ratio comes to 1.03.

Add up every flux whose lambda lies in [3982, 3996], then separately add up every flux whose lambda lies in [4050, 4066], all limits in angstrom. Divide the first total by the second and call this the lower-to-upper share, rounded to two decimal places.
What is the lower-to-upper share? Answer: 0.95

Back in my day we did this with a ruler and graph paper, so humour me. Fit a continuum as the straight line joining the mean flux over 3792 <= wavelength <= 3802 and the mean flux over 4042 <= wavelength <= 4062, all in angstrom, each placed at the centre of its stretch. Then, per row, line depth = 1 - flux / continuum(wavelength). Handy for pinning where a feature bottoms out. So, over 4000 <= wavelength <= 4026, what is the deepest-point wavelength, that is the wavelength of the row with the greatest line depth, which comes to 4007.0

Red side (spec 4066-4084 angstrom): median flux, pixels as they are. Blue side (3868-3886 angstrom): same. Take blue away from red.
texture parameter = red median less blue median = 15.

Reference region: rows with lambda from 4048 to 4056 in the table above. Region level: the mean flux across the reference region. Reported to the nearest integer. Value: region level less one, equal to 74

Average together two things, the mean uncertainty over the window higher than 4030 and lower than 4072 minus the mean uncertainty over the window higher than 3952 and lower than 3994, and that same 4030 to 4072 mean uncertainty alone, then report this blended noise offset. 0.71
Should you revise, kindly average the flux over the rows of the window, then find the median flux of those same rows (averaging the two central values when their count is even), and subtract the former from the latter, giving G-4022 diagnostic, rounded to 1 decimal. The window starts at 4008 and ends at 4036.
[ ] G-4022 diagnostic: 0.9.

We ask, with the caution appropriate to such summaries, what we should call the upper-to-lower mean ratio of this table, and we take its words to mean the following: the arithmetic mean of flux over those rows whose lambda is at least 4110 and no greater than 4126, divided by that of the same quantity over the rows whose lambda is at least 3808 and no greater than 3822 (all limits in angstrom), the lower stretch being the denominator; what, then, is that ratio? 1.42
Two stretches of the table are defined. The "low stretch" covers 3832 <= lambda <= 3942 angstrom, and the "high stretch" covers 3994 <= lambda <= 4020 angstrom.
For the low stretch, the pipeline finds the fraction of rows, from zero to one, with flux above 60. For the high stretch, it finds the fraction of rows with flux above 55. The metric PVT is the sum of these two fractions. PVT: 1.22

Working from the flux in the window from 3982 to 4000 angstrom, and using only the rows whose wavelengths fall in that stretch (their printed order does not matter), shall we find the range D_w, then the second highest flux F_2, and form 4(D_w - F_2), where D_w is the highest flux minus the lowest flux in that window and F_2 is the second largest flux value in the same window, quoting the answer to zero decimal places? -236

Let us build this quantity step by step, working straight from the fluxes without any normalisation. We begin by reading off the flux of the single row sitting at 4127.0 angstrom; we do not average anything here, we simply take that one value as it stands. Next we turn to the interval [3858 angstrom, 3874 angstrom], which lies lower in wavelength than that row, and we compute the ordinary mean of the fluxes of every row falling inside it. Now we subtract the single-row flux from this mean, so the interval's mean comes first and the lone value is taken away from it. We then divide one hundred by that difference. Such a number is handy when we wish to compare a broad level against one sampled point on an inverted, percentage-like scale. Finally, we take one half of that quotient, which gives -2.5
